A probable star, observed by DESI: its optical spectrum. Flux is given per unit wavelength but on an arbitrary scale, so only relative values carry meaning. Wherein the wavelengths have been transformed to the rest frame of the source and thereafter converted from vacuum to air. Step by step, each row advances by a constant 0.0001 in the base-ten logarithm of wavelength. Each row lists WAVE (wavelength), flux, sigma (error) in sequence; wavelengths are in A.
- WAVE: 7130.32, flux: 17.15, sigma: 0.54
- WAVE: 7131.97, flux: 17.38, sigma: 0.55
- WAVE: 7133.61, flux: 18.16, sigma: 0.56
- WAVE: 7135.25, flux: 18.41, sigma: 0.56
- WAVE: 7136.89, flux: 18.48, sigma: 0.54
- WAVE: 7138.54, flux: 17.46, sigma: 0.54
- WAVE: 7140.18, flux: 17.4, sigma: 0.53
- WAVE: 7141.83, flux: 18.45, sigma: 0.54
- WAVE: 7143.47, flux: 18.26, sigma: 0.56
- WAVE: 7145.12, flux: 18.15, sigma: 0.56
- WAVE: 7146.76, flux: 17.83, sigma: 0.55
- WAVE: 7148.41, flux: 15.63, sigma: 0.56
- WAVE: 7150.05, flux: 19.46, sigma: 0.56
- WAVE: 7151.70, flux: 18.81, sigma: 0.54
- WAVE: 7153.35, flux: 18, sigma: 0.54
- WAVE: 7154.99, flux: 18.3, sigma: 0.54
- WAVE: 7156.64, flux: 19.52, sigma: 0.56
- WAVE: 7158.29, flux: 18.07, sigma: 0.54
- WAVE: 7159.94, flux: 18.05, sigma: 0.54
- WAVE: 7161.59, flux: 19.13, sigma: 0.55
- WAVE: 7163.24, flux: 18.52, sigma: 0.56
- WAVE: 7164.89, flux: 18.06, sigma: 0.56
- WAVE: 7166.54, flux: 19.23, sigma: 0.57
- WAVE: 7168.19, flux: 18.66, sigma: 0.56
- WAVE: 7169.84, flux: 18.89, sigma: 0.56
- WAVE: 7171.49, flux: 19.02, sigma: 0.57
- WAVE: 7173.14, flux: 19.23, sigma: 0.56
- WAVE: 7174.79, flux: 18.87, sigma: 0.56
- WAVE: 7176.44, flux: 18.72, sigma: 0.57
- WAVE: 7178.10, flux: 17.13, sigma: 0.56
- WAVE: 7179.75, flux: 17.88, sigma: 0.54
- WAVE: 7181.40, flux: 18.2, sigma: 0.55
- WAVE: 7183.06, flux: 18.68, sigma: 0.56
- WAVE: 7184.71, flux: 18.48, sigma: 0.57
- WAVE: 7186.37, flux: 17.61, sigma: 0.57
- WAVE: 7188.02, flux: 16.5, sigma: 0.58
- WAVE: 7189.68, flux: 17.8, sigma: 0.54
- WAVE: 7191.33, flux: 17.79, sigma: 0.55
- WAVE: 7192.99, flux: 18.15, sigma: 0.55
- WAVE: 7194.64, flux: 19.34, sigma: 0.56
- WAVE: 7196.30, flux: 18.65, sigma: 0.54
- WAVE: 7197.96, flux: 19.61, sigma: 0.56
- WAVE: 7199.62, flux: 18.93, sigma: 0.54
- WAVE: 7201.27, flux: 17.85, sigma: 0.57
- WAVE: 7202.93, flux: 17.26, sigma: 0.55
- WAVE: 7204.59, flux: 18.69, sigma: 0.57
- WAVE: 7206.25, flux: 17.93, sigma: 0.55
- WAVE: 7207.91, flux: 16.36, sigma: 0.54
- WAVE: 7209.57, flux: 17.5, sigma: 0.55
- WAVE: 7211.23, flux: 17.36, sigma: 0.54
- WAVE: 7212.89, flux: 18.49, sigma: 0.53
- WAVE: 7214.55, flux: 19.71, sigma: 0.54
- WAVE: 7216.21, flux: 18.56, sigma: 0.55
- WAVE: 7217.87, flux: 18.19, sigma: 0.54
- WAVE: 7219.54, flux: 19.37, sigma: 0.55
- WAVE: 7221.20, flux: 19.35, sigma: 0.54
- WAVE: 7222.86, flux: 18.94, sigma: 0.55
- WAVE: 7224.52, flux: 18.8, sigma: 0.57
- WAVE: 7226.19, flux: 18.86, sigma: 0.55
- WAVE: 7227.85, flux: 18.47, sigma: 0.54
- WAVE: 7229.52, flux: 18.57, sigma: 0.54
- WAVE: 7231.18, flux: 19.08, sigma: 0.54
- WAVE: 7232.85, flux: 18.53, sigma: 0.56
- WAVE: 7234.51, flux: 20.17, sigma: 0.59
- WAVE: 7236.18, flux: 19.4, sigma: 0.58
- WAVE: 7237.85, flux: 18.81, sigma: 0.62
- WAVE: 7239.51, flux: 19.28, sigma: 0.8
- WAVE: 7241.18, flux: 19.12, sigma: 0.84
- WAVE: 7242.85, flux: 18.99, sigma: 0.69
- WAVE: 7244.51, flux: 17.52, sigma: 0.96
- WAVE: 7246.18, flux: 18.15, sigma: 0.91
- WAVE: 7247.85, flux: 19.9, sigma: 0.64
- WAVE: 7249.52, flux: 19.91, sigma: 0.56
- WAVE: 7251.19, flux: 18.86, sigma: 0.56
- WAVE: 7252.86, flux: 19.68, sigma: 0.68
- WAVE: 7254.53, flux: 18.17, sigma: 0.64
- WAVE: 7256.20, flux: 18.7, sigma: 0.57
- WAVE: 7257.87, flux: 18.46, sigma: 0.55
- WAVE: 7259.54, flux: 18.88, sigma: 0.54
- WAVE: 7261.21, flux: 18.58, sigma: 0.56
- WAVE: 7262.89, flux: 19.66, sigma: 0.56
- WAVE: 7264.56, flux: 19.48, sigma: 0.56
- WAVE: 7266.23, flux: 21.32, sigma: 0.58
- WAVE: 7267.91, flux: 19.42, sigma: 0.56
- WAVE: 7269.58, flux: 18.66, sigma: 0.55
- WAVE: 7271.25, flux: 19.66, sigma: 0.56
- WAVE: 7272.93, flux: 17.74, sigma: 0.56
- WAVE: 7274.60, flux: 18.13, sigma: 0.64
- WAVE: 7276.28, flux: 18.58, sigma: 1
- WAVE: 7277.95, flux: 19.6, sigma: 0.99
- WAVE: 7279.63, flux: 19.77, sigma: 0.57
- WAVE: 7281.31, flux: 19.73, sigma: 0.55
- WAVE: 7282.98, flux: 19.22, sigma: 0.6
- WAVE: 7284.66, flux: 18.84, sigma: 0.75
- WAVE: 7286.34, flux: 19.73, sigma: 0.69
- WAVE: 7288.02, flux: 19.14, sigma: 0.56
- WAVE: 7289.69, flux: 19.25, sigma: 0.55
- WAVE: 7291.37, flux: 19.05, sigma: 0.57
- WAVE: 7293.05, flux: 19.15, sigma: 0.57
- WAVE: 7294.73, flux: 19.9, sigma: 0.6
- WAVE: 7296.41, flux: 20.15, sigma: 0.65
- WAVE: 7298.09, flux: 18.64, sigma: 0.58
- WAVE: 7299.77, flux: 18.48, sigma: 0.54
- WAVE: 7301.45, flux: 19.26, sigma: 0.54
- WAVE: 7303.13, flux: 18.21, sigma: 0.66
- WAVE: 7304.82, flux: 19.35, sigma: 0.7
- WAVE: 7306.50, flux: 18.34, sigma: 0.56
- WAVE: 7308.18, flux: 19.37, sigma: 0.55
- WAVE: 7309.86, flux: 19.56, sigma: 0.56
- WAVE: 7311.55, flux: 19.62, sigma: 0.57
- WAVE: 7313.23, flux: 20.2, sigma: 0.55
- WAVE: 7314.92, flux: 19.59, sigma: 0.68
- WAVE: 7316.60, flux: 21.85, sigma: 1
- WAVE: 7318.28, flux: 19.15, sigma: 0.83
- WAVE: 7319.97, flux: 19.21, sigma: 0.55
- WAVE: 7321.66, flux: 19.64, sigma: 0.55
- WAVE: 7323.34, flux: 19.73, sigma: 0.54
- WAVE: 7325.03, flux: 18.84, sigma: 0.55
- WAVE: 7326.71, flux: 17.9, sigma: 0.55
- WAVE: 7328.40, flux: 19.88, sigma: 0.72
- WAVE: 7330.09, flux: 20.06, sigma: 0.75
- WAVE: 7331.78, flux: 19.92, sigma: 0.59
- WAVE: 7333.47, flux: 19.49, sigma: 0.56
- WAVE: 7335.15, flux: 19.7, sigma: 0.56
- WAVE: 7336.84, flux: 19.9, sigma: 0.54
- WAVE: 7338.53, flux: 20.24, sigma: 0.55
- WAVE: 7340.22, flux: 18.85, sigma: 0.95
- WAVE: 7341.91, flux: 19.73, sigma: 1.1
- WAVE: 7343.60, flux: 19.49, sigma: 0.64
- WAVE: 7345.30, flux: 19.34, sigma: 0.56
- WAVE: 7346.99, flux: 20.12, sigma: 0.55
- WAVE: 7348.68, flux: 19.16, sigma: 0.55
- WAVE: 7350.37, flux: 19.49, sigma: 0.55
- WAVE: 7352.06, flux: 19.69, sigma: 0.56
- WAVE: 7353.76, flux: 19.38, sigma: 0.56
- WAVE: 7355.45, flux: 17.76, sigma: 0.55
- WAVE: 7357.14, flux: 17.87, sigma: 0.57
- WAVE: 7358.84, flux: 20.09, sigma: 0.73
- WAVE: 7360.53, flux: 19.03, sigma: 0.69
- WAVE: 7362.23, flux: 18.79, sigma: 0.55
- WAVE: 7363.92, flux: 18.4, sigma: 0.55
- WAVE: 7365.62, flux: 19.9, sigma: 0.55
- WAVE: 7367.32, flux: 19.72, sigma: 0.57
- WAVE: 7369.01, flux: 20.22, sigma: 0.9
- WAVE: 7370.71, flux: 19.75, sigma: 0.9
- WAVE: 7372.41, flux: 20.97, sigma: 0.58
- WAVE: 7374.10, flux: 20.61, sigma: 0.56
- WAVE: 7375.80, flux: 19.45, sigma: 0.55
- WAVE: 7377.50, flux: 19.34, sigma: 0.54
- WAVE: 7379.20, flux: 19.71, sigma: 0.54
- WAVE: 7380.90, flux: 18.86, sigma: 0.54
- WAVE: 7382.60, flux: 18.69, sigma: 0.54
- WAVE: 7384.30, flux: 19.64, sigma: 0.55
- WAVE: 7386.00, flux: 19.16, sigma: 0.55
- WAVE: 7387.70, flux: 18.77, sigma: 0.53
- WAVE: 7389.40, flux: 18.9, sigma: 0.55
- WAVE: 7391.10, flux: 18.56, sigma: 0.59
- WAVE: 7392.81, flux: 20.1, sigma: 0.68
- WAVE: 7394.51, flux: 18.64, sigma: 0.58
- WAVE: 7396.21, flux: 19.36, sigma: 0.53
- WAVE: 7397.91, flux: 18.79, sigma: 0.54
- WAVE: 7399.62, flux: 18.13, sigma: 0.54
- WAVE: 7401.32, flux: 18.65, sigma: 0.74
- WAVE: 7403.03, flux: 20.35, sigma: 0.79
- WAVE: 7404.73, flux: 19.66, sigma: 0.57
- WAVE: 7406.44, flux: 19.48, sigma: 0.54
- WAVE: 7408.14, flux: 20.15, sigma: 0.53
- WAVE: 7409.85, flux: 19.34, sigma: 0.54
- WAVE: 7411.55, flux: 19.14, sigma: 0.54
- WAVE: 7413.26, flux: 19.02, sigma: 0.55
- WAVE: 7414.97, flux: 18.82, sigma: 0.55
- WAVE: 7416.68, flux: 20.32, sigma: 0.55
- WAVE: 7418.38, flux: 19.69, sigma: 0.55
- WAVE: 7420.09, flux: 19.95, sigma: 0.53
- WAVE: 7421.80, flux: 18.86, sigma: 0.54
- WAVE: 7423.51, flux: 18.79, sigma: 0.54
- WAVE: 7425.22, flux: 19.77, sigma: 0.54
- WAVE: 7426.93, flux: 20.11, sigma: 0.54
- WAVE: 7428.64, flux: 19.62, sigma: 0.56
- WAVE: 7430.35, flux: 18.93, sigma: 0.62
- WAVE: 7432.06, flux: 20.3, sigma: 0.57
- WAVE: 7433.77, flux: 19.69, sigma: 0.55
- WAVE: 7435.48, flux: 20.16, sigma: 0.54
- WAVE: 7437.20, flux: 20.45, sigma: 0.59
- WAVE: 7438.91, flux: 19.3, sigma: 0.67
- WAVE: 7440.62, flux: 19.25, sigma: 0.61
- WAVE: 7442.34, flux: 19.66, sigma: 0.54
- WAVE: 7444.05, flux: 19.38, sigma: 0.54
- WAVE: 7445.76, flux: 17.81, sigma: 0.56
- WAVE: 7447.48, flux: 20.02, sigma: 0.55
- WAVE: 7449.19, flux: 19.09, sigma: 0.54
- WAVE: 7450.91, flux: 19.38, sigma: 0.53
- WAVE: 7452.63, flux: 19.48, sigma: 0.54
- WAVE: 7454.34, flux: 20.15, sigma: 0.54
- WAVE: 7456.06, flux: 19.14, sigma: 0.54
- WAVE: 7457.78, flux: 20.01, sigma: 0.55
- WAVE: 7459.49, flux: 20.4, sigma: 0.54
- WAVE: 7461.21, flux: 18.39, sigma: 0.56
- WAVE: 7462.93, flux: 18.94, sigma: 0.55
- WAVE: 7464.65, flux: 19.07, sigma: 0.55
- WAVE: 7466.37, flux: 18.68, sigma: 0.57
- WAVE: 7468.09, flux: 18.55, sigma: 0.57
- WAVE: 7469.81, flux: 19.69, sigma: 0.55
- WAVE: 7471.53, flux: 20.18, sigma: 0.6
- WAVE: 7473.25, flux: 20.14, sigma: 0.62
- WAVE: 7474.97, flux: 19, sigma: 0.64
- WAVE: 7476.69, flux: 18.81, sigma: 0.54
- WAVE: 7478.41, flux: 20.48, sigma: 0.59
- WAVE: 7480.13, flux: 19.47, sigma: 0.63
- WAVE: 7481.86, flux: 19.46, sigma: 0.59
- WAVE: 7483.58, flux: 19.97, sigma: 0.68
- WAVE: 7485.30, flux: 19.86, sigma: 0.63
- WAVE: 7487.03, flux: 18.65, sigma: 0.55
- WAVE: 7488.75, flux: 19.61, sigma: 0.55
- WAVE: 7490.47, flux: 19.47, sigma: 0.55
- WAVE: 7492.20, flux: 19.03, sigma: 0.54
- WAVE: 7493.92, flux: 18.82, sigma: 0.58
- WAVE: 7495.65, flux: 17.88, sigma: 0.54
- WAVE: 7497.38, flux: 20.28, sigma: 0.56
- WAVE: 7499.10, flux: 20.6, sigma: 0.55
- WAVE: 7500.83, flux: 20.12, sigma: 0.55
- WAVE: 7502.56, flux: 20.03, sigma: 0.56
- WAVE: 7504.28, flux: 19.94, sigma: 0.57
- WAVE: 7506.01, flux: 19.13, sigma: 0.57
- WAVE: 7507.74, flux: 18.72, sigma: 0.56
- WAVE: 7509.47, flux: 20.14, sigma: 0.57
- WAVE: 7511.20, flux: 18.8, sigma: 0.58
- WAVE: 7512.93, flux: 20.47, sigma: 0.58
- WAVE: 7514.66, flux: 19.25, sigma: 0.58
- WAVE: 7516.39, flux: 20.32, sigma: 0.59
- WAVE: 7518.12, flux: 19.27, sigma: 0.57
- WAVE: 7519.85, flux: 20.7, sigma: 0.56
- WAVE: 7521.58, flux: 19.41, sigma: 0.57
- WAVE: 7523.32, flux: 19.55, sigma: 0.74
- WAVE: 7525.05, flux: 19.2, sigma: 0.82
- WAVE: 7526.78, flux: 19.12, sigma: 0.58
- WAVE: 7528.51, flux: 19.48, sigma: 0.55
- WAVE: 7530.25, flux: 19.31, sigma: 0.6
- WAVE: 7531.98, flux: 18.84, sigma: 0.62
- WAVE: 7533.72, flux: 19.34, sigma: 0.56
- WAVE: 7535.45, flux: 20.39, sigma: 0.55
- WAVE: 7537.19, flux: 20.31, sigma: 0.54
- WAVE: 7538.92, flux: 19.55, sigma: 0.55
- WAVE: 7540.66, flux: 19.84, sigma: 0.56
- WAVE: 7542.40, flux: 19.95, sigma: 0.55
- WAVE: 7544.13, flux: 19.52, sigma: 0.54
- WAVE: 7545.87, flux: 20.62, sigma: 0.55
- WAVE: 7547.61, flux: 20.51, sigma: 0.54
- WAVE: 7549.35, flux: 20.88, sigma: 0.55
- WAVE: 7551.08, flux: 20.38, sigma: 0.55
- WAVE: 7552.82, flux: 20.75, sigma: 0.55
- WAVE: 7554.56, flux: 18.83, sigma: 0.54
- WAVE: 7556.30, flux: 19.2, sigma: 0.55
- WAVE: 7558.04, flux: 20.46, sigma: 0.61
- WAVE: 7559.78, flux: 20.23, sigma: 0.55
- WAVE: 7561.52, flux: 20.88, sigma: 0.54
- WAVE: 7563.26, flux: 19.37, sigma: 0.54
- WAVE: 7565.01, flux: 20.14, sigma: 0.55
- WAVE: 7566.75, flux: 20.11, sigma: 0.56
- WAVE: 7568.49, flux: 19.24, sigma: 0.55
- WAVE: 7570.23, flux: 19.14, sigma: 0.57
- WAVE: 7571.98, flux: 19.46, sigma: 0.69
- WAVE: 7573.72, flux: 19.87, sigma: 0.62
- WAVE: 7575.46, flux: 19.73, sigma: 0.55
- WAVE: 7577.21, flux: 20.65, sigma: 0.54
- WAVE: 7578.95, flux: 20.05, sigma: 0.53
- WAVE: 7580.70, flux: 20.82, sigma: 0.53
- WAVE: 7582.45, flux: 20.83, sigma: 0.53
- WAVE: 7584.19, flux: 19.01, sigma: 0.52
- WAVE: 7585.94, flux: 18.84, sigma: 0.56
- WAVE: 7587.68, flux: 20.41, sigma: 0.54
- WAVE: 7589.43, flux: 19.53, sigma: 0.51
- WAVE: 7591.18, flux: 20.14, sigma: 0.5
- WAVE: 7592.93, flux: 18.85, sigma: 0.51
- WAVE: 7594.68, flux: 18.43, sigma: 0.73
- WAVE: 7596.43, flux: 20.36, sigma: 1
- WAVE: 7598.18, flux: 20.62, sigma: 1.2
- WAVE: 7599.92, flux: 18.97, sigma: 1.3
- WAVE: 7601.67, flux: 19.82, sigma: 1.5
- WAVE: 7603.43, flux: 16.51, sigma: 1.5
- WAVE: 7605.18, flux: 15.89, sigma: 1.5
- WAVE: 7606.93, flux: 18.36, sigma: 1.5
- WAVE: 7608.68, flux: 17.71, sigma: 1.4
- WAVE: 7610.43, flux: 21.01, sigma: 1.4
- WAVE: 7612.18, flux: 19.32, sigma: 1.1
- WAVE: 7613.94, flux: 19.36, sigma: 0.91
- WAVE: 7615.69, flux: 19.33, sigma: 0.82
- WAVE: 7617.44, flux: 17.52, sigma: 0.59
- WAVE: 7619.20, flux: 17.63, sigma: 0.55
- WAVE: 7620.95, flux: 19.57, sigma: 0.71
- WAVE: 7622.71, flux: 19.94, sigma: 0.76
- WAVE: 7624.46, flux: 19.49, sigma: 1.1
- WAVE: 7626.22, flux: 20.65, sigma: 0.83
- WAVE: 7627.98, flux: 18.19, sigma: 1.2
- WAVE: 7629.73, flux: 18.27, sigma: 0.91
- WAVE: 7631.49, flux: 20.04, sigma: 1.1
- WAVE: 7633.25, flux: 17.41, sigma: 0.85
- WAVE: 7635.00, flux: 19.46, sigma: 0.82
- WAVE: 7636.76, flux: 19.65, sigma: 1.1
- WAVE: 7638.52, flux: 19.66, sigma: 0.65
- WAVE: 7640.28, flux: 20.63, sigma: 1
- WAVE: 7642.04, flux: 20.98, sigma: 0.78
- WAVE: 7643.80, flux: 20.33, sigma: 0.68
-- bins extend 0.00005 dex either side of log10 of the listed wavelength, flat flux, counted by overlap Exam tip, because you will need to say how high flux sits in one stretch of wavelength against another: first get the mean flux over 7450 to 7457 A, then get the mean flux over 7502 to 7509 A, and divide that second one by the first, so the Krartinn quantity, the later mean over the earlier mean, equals 1.00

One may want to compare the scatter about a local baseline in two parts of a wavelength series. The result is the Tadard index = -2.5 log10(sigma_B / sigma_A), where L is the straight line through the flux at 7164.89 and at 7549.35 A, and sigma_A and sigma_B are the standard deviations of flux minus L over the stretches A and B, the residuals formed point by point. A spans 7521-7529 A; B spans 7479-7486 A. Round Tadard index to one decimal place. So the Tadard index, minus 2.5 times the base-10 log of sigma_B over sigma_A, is -0.3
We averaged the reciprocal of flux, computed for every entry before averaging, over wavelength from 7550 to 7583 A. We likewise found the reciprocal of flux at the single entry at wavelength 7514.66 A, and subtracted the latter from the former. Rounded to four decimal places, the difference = -0.0019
